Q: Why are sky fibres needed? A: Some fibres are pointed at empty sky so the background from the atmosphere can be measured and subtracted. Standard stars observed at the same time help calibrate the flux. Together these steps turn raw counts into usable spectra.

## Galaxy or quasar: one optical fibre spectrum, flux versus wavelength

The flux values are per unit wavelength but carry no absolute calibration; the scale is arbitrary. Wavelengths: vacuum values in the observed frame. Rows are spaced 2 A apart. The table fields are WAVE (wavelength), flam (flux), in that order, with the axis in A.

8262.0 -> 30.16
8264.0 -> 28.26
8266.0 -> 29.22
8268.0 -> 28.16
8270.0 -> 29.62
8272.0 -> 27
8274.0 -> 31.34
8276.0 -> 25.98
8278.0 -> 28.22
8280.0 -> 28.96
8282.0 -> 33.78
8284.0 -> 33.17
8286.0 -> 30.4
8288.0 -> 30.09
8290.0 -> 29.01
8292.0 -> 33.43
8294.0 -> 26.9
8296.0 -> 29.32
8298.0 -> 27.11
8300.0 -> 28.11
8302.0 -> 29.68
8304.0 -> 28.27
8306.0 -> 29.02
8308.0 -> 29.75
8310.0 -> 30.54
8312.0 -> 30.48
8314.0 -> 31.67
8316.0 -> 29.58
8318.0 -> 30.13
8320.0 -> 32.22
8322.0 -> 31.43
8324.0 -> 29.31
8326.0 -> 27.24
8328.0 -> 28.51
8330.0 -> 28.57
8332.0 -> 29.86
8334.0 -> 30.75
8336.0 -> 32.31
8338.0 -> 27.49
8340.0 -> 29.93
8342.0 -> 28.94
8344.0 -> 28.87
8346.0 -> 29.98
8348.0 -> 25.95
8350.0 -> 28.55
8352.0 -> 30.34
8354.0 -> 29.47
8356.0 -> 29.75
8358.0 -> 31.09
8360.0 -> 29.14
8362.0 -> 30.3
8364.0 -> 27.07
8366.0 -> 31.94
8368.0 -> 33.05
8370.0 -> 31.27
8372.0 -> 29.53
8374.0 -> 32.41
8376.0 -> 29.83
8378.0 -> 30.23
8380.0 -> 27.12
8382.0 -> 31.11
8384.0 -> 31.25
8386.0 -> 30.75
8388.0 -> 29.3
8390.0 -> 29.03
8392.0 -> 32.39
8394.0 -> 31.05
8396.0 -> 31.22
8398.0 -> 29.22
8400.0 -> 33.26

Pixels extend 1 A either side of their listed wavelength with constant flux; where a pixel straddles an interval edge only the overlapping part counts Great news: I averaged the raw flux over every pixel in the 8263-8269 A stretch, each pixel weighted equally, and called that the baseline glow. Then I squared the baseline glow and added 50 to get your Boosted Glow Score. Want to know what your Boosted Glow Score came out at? 865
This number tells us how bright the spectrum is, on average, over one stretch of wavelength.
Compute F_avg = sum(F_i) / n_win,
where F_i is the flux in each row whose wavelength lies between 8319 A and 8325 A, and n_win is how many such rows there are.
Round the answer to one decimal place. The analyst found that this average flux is 31.0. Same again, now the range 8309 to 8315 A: 30.9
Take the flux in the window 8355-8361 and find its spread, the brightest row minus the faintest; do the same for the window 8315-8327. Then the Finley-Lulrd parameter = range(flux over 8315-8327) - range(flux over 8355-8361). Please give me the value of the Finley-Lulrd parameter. 3.0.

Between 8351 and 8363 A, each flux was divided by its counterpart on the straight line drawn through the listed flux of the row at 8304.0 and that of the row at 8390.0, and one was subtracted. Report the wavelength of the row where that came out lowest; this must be 8360.0 A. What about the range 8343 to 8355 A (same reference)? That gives 8348.0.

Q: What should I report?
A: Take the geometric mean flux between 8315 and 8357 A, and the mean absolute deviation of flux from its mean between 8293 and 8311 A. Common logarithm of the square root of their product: 0.74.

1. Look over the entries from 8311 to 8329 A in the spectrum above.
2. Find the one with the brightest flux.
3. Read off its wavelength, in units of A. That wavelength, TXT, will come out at 8320.0 A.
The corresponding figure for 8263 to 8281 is 8274.0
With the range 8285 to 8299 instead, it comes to 8292.0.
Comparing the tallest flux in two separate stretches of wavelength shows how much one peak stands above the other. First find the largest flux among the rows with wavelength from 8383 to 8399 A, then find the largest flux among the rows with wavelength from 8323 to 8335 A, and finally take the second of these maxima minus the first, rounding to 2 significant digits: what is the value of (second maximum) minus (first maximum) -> -1.6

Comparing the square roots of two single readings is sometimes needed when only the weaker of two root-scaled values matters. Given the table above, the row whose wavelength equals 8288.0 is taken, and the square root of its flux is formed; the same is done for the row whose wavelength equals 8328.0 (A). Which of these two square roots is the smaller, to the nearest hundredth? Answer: 5.34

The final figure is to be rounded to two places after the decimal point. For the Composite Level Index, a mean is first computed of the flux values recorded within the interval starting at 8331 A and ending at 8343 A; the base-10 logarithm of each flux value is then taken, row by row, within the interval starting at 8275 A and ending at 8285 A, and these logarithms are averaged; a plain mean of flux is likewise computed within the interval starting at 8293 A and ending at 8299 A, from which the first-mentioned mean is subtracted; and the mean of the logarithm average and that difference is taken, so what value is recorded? -0.31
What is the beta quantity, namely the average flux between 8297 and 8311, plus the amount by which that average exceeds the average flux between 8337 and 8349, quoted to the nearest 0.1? 29.3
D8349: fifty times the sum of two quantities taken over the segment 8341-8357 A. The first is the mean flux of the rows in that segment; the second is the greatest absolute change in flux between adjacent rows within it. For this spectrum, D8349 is 1651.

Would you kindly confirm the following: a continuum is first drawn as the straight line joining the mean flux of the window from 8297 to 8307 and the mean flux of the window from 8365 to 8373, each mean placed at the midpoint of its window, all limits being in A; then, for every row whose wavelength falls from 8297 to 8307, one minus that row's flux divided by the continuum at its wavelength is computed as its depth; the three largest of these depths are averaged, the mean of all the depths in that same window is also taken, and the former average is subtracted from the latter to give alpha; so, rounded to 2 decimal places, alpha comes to -0.02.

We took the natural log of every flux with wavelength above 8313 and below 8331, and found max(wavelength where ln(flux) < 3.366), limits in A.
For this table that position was 8330.0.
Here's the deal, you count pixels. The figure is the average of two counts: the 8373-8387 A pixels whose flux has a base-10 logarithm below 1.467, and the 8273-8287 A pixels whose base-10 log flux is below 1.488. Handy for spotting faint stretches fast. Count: 2.50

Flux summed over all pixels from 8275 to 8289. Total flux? 211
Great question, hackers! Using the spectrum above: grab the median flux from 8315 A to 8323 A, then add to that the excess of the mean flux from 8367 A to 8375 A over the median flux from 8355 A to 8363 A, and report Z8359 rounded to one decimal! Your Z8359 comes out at 32.3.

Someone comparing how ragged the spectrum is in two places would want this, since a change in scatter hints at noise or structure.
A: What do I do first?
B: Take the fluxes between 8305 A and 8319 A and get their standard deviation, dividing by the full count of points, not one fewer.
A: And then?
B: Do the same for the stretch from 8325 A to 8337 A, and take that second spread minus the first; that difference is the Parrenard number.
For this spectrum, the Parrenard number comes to 0.87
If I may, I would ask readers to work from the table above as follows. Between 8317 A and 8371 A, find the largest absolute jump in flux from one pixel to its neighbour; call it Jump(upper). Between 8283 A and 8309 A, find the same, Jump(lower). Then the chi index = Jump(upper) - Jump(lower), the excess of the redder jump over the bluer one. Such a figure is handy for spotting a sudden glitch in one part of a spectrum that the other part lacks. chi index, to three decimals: -1.660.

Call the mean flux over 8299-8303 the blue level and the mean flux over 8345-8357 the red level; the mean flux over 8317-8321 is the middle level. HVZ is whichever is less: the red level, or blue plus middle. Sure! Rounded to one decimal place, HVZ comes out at 29.0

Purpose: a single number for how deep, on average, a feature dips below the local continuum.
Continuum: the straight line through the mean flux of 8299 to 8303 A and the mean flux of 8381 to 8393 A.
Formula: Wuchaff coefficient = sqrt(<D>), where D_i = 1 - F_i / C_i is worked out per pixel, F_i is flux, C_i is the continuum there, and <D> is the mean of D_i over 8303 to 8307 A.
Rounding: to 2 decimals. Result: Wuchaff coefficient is 0.11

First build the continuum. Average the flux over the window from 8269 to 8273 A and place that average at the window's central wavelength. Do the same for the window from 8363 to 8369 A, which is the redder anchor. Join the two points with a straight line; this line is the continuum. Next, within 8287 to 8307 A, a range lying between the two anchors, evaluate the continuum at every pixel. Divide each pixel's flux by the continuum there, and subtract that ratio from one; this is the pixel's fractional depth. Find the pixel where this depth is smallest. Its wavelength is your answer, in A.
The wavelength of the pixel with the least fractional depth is 8292.0 A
